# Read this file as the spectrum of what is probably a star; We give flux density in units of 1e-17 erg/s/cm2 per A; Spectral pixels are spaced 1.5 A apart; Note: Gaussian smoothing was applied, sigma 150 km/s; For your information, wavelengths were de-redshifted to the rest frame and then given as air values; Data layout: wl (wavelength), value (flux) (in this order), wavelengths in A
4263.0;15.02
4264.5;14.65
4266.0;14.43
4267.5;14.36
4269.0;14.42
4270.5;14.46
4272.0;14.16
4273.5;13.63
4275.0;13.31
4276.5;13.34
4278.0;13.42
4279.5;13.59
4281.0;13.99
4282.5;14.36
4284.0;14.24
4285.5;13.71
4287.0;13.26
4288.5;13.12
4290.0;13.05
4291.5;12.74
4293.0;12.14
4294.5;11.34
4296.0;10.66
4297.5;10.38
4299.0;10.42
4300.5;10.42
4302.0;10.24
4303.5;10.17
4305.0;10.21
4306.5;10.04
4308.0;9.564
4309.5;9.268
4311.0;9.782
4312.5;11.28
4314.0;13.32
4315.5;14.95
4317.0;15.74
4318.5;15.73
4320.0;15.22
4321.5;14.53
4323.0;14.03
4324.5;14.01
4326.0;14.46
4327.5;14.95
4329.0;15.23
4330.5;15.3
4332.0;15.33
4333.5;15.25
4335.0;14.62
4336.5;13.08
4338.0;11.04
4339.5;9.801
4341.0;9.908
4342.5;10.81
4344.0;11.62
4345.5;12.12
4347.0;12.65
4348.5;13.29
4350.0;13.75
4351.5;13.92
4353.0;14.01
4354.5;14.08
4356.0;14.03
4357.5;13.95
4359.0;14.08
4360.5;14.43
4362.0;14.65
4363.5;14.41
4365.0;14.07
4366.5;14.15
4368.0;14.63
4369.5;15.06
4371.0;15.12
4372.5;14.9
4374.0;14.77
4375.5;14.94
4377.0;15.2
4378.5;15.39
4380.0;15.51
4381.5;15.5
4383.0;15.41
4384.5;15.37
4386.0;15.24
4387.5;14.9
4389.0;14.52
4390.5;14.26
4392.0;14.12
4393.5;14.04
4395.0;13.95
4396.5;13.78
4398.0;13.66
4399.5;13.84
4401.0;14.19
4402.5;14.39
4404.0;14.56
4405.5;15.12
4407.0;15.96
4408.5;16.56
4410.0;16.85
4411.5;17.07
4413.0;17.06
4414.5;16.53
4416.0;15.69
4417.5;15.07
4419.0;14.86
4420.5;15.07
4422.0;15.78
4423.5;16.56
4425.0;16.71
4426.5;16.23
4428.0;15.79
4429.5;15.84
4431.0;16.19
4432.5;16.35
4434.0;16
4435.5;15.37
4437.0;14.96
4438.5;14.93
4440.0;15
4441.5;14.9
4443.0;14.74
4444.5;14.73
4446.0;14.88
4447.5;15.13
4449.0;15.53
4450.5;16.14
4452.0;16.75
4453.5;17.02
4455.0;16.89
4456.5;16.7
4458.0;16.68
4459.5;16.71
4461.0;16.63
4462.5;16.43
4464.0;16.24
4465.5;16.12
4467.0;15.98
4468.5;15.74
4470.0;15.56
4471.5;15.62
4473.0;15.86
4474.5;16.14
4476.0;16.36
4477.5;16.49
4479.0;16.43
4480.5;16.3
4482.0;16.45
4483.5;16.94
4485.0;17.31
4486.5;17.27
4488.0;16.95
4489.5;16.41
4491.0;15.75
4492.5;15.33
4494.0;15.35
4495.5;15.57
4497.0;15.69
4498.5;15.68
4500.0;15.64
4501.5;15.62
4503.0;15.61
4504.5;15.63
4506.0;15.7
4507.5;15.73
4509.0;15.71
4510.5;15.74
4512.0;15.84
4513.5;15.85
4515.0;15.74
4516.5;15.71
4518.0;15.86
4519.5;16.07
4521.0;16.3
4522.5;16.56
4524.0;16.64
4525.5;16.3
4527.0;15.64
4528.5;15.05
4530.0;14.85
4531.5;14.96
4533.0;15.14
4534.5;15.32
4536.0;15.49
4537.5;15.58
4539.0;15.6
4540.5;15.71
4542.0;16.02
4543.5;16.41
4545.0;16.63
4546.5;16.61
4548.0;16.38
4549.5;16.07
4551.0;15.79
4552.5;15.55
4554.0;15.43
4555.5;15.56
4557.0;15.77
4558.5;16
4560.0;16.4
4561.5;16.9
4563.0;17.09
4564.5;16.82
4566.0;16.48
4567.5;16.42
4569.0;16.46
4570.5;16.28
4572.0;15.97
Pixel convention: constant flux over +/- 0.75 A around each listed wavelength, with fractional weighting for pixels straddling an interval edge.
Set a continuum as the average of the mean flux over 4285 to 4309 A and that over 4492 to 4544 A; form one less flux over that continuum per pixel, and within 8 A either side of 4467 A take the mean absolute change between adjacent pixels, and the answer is 0.0128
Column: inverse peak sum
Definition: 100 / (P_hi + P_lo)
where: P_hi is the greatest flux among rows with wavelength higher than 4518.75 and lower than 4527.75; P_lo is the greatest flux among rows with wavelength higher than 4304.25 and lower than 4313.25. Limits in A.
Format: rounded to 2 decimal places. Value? 3.58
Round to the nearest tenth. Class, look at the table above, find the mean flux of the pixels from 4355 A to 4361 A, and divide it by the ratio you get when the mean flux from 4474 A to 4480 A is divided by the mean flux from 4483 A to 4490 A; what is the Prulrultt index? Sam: 14.7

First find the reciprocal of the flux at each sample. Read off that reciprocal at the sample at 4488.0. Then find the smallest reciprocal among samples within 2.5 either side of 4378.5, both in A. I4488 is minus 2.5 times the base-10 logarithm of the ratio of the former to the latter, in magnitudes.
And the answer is 0.10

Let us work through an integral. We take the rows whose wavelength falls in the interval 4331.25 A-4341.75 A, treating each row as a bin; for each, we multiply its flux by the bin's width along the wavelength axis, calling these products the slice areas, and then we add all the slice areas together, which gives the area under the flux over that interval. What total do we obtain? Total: 134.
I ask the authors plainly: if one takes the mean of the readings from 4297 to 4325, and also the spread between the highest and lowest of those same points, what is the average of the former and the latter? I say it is 9.27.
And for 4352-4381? 8.08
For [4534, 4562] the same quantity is 8.77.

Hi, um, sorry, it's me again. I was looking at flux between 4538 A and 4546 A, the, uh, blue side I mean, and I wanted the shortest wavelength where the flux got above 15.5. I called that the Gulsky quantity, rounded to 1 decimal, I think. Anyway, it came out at 4539.0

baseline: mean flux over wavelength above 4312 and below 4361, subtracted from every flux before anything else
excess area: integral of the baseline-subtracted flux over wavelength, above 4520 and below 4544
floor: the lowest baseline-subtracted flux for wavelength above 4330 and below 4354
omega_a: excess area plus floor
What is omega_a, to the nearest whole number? 46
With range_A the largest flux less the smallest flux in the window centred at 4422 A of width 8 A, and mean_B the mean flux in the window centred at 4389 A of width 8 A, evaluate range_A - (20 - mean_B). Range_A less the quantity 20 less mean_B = -3.5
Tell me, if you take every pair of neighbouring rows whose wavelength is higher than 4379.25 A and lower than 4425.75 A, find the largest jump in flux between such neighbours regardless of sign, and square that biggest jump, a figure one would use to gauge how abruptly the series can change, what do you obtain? 0.71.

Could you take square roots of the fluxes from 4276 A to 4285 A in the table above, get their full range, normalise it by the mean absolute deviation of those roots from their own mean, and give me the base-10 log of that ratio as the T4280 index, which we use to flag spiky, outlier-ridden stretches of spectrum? 0.44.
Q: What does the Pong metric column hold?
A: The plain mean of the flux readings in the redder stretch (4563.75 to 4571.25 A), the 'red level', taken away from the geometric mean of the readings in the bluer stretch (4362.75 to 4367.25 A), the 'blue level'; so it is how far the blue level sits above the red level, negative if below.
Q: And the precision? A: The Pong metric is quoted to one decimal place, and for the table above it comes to -2.3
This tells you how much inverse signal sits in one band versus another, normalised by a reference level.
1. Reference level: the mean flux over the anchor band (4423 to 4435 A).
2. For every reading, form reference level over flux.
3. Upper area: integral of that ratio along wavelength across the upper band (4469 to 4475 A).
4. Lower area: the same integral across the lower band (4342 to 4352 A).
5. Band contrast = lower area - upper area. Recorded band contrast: 7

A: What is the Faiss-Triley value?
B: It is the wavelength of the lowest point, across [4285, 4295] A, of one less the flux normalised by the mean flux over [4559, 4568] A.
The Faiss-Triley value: 4285.5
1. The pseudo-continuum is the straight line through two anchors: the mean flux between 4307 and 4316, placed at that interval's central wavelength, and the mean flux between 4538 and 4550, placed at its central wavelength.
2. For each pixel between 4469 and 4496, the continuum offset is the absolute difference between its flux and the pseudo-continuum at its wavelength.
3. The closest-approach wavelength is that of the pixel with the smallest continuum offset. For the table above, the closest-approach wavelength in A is 4494.0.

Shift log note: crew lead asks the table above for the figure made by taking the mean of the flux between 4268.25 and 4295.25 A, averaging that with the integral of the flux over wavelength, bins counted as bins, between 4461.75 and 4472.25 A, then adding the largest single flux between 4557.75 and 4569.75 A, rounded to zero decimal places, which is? 108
